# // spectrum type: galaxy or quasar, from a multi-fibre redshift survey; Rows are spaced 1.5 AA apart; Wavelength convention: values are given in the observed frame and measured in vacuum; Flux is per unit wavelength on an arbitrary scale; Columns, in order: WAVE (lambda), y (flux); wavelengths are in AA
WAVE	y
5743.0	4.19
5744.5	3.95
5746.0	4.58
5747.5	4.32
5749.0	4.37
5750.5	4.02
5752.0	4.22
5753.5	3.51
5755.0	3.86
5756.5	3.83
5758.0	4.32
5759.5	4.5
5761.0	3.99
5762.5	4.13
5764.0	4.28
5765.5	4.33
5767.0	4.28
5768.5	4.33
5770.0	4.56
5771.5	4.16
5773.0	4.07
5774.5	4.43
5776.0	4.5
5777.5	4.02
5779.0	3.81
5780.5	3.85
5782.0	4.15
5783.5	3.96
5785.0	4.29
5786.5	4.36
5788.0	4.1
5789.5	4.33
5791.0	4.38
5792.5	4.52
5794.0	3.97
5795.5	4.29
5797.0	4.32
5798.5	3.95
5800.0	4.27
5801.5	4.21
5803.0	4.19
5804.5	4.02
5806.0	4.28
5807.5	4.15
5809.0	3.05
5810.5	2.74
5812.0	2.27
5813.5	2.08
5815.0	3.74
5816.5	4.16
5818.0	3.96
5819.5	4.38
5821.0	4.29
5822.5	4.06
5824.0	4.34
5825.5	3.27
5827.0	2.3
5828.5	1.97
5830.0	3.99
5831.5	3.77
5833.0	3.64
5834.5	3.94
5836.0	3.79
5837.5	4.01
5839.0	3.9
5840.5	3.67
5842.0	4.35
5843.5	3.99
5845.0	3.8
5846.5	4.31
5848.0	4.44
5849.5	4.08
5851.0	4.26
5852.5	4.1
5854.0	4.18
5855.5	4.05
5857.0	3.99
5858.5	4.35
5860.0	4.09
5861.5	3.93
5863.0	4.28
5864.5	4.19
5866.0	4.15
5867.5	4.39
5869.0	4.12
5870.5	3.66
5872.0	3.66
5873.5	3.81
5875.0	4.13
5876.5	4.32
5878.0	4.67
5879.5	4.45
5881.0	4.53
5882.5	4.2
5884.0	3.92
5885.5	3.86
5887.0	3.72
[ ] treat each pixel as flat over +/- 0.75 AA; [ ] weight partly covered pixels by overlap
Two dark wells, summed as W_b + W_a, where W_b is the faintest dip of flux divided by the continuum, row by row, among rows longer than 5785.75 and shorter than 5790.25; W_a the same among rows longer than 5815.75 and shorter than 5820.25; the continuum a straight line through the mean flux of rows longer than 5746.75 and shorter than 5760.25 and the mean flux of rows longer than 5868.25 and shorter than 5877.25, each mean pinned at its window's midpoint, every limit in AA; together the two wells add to 1.99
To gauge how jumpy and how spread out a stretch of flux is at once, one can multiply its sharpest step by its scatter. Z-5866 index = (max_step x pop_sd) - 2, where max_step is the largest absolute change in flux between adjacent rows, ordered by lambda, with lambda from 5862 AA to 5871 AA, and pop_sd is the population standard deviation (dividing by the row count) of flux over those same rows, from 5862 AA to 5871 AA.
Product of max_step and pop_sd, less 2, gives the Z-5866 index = -1.89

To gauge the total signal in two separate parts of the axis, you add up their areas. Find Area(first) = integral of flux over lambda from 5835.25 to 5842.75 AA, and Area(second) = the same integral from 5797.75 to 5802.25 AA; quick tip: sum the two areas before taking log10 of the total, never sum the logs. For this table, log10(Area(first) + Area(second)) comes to 1.68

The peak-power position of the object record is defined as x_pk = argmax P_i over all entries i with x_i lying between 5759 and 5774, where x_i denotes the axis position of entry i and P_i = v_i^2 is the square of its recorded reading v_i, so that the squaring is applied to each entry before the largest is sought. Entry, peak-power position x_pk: 5770.0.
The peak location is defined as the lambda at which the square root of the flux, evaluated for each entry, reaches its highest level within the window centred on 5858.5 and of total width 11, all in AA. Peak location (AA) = 5858.5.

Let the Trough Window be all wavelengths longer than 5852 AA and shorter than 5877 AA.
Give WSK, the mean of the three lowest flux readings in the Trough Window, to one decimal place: 3.7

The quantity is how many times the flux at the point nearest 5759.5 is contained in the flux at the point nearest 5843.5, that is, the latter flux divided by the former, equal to 0.89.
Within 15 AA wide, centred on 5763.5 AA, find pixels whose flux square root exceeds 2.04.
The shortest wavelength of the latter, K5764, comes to 5758.0 AA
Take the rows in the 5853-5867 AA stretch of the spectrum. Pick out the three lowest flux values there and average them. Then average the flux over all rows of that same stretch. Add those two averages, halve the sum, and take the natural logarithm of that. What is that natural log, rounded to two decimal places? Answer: 1.40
